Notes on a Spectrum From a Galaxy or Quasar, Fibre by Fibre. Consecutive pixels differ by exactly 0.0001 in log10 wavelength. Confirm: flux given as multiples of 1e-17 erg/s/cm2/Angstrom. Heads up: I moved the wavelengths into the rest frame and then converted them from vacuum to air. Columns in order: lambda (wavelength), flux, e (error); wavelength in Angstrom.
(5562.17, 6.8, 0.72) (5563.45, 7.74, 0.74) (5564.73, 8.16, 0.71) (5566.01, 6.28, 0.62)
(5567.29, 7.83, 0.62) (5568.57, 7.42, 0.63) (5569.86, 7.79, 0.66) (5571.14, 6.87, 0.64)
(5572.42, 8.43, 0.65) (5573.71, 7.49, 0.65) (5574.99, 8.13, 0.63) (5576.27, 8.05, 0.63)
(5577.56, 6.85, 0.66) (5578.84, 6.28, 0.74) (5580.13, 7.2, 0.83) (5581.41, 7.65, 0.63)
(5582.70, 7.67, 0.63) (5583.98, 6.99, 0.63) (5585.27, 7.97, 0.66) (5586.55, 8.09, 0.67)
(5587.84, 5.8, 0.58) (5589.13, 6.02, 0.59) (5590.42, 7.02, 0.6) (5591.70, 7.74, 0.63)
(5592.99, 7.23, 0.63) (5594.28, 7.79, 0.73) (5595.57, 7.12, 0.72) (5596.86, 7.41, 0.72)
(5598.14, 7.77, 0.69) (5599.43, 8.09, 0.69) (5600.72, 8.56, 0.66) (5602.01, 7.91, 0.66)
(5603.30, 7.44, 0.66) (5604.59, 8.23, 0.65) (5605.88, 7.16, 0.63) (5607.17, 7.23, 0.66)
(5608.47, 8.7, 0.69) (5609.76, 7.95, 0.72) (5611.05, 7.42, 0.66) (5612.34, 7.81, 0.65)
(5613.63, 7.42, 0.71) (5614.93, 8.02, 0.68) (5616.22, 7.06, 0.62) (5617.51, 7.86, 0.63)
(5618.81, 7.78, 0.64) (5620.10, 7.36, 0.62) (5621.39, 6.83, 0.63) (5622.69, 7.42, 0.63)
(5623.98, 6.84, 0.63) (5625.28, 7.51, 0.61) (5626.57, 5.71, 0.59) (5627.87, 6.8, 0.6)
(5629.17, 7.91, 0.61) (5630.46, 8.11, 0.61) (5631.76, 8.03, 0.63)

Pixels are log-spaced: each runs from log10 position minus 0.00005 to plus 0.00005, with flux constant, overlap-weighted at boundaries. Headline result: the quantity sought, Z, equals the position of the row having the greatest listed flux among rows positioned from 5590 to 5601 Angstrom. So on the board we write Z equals 5600.72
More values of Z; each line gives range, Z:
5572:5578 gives 5572.42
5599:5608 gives 5600.72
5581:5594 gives 5586.55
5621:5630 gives 5629.17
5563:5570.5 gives 5564.73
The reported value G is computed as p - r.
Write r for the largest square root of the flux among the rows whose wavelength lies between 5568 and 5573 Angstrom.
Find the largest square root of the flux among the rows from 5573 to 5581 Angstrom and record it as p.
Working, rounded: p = 2.85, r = 2.90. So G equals -0.05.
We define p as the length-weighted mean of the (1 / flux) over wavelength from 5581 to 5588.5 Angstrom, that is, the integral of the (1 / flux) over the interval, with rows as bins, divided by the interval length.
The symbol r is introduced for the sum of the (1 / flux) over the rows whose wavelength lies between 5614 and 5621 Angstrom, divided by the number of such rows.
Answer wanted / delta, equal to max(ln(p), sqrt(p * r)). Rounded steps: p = 0.138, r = 0.132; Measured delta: 0.135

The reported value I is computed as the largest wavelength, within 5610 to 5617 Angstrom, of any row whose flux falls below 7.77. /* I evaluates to 5616.22 Angstrom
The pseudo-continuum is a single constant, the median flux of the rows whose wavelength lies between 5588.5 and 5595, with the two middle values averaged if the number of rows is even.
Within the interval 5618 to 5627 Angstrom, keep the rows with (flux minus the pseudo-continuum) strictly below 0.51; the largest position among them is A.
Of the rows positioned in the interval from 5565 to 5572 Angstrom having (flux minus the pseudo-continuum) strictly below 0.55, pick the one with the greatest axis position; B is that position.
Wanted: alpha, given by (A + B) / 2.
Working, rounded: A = 5626.57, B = 5571.14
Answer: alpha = 5598.9 Angstrom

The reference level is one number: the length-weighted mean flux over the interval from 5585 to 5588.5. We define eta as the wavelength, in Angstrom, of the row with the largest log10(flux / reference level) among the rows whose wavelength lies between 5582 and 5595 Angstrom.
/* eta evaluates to 5586.55 Angstrom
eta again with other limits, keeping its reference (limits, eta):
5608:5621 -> 5608.47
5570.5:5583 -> 5572.42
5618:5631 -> 5630.46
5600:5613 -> 5608.47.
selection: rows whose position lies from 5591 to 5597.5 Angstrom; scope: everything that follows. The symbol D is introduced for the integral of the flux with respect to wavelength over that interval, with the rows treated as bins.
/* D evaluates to 48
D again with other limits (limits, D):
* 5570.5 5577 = 51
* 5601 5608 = 54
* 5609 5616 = 54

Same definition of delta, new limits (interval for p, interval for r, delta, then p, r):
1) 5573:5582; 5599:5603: 0.129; 0.136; 0.122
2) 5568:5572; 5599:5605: 0.130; 0.135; 0.125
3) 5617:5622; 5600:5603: 0.128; 0.135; 0.122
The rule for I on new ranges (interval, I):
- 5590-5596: 5595.57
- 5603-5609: 5607.17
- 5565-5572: 5571.14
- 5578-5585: 5583.98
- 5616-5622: 5621.39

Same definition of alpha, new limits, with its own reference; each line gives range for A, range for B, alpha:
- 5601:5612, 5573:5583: 5596.9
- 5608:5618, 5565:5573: 5593.7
